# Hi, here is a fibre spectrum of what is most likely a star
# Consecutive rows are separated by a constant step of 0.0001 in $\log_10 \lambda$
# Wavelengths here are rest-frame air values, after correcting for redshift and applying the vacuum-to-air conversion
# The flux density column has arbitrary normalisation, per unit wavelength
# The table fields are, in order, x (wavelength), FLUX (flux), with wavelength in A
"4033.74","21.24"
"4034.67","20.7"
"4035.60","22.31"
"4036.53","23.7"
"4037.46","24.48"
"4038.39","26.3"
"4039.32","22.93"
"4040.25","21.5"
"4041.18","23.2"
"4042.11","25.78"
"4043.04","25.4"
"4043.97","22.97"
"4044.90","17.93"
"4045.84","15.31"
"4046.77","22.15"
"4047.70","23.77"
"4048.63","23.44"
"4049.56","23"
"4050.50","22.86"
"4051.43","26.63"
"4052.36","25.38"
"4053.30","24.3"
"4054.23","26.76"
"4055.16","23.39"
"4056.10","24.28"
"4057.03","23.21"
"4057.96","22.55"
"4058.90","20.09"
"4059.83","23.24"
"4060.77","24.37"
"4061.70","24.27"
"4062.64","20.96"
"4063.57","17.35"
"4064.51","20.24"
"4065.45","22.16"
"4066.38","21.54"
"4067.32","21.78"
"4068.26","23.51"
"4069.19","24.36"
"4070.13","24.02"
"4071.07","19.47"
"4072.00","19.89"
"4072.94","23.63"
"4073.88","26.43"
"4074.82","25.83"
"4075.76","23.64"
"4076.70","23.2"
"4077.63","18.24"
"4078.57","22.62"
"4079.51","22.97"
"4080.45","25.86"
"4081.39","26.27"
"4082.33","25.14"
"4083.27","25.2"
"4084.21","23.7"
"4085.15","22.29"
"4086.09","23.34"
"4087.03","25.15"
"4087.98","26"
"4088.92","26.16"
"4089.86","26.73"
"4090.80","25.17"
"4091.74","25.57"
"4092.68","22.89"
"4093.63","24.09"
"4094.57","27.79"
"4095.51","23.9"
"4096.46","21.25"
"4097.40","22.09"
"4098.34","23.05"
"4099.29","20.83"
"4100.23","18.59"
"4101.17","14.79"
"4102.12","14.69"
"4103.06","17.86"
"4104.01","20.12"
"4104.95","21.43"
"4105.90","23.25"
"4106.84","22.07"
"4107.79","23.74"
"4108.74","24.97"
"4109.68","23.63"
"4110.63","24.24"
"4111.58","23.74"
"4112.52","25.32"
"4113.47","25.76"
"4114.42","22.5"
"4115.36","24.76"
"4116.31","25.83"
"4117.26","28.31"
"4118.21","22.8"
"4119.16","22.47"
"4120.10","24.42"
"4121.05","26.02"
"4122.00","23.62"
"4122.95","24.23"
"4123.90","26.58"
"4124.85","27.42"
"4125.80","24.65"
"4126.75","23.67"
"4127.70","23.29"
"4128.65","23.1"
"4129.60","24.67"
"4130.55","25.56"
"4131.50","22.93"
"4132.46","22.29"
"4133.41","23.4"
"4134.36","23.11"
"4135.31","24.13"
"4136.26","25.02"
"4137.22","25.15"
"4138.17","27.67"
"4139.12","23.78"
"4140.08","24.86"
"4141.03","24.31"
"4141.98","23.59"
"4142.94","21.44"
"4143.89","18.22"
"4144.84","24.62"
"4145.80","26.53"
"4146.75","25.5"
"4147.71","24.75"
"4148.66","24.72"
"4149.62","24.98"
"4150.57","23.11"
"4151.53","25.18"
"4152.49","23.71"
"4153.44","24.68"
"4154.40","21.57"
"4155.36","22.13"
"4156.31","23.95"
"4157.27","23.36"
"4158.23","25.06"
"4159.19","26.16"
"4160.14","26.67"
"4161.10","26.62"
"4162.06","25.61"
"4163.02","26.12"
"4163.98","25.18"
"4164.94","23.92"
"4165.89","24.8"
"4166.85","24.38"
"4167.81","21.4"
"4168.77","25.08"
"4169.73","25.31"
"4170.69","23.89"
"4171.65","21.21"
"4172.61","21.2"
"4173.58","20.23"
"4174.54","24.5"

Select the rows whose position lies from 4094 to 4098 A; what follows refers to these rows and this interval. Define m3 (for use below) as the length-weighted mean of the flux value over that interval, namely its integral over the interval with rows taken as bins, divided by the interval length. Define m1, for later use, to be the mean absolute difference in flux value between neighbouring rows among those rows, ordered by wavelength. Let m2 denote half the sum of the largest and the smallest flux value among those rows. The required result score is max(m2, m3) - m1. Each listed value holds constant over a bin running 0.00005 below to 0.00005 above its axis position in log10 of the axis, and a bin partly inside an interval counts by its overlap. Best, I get 22.1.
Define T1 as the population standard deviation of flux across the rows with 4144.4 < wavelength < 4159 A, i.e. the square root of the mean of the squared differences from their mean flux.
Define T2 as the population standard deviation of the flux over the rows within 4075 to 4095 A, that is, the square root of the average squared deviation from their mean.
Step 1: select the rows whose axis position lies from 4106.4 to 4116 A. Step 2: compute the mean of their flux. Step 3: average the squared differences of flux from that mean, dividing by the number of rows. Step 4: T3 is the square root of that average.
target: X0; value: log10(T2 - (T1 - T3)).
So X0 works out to 0.27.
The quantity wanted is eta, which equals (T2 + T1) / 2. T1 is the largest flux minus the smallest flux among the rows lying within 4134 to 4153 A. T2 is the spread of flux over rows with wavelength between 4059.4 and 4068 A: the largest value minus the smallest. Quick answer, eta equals 8.2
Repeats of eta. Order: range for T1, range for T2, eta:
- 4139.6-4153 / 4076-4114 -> 10.7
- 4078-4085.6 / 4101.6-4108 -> 6.5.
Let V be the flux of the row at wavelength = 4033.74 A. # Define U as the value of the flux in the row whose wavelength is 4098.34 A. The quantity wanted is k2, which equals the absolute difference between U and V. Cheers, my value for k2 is 1.8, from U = 23.05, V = 21.24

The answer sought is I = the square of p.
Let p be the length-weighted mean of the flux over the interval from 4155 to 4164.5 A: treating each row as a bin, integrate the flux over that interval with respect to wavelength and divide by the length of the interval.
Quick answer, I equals 631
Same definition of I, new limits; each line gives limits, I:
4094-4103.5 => 422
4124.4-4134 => 580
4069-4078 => 523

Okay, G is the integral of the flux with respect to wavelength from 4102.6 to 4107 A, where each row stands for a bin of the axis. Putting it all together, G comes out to 92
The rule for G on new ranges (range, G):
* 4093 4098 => 119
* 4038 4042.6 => 110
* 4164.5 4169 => 108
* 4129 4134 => 119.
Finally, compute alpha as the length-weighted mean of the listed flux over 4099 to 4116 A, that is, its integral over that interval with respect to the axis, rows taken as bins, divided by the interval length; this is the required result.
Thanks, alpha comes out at 21.9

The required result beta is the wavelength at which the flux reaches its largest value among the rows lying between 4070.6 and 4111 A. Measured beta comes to 4094.57 A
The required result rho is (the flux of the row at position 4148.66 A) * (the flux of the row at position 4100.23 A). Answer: 460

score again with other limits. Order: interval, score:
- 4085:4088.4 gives 23.1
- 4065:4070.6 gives 22.2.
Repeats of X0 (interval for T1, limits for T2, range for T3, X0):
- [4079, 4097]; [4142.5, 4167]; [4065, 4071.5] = 0.26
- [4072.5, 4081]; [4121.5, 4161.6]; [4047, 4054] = -0.17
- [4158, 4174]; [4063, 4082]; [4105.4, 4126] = 0.33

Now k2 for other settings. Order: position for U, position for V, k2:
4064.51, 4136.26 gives 4.8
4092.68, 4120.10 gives 1.5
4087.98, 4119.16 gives 3.5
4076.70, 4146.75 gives 2.3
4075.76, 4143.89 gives 5.4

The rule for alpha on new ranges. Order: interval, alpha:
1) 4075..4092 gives 24.3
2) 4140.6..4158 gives 23.7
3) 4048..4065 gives 23.1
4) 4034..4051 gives 22.6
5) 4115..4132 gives 24.7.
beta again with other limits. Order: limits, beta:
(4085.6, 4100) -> 4094.57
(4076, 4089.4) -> 4081.39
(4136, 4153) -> 4138.17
